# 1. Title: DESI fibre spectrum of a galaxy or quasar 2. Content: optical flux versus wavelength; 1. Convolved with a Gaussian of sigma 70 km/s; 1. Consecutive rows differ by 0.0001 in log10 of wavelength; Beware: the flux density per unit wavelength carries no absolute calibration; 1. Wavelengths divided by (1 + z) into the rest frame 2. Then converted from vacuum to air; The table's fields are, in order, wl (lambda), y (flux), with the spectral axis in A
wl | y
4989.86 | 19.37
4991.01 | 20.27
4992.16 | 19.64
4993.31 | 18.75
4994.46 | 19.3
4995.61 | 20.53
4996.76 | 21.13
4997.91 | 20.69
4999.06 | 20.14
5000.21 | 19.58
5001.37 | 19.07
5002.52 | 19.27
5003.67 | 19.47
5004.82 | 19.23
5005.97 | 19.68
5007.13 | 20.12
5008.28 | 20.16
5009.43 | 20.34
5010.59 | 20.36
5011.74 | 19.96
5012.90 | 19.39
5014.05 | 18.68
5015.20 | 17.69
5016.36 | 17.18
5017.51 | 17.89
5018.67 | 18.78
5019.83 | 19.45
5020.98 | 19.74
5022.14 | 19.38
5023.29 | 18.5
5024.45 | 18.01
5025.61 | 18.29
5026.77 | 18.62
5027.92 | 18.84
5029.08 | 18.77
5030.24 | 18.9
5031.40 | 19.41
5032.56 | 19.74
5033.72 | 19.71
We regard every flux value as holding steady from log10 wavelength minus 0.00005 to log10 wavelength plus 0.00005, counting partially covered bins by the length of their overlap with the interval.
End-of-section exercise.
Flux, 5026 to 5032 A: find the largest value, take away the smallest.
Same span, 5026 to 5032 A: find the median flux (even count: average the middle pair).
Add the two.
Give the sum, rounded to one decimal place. 19.6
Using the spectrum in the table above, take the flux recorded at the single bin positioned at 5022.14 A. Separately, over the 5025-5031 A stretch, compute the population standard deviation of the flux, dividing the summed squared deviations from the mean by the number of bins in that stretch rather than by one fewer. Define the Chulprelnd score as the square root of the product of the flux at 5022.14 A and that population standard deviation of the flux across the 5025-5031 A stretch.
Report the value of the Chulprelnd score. 2.06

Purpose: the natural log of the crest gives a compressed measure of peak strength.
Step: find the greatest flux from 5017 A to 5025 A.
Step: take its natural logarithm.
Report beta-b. 2.98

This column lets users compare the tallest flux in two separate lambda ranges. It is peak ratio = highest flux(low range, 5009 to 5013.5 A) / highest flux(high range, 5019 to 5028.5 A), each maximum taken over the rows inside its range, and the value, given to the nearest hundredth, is 1.03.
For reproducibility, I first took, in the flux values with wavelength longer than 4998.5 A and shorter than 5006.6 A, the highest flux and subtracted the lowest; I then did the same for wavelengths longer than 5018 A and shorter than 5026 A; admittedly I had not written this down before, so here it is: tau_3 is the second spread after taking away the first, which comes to 0.7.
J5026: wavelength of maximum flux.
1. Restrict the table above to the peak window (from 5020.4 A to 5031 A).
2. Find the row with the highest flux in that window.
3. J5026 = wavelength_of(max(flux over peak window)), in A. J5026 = 5020.98 A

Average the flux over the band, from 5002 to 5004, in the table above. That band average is 19.4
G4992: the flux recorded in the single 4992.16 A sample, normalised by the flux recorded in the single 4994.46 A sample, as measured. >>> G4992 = 1.02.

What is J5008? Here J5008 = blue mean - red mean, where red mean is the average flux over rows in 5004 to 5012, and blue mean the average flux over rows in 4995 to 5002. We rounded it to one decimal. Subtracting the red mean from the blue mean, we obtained 0.2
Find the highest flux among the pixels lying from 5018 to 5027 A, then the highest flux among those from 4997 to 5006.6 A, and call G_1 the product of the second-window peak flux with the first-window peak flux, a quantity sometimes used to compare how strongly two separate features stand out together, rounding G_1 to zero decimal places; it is 408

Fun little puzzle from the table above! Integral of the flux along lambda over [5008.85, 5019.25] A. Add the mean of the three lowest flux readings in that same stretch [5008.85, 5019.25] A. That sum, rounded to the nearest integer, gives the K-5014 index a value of 214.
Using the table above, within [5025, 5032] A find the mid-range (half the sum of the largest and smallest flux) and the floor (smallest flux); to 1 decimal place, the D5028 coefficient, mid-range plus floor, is 37.1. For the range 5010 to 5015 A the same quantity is 38.2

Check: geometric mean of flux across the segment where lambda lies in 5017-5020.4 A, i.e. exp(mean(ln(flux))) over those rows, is 18.7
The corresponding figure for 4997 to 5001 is 20.1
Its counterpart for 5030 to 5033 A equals 19.3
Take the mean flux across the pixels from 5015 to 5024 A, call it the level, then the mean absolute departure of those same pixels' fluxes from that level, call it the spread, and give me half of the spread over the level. 0.020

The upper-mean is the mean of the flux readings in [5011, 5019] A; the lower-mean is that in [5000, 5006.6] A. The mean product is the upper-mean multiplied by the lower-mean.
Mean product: 359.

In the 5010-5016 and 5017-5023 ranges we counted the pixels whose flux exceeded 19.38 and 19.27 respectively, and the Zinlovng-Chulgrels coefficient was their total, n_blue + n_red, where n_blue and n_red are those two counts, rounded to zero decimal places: 6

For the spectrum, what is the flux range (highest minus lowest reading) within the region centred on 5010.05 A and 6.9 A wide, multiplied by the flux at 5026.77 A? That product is 18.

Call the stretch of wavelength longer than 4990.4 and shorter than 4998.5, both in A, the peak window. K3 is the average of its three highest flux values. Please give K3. 20.8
